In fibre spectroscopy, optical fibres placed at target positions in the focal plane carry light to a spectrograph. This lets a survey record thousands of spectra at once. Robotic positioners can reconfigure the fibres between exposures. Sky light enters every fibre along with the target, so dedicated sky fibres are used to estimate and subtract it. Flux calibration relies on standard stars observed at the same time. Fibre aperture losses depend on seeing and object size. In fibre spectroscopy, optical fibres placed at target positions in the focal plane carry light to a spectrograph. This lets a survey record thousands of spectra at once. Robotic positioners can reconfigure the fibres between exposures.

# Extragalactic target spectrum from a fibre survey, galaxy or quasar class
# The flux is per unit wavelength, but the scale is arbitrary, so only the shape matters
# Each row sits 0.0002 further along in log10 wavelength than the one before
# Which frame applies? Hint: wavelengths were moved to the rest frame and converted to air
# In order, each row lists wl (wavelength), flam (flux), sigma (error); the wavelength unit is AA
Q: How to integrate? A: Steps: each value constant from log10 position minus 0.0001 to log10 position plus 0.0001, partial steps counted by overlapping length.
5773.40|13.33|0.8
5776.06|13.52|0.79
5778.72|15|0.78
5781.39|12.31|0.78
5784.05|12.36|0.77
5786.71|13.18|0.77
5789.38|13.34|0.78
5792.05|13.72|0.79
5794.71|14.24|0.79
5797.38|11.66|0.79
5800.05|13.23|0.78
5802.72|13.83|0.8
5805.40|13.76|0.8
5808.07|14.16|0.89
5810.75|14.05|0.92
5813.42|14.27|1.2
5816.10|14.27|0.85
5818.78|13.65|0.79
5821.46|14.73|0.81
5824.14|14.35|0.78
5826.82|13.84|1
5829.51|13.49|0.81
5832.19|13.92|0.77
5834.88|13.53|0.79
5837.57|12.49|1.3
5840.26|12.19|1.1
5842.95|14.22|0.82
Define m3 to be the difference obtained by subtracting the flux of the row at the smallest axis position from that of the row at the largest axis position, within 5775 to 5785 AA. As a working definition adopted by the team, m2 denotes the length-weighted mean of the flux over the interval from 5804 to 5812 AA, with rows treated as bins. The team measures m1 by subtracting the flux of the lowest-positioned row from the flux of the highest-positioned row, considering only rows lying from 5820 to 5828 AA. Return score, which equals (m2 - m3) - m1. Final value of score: 16.0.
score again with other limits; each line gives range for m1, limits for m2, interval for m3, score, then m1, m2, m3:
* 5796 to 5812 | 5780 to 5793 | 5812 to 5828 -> 11.0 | 2.4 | 13.0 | -0.4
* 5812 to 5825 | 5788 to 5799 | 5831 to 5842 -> 14.9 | 0.1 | 13.2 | -1.7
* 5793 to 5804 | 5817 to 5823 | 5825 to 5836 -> 14.9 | -0.4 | 14.2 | -0.3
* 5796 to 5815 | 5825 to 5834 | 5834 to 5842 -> 12.5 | 2.6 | 13.8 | -1.3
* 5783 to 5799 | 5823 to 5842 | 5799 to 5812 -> 13.3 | -0.7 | 13.4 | 0.8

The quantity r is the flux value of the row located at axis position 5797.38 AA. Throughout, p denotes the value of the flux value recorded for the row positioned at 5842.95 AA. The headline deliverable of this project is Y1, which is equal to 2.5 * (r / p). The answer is 2.05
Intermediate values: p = 14.22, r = 11.66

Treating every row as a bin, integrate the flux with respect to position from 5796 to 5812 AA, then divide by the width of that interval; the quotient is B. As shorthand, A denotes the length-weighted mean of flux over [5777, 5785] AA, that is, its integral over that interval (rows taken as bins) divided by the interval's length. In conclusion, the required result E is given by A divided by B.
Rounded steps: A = 13.3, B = 13.4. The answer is 0.99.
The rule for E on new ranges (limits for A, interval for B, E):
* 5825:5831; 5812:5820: 0.98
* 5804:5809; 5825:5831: 1.01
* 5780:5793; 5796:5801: 1.05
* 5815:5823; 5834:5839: 1.10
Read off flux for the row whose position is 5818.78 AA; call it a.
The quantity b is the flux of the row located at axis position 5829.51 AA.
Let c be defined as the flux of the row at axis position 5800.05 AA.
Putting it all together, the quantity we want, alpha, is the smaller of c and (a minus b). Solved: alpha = 0.2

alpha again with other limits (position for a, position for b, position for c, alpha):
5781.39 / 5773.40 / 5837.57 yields -1.0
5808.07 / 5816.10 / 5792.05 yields -0.1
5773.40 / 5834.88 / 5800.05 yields -0.2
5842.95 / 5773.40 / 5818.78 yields 0.9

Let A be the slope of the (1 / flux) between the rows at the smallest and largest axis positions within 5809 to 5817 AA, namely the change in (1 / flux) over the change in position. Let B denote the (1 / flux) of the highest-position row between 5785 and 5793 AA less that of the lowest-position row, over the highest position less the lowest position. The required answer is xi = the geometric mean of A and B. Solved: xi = 0.0003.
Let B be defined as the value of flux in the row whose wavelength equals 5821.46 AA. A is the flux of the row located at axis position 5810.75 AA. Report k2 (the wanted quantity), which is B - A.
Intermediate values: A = 14.05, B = 14.73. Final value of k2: 0.7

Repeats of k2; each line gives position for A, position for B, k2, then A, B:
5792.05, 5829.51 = -0.2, 13.72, 13.49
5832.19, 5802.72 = -0.1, 13.92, 13.83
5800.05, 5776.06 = 0.3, 13.23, 13.52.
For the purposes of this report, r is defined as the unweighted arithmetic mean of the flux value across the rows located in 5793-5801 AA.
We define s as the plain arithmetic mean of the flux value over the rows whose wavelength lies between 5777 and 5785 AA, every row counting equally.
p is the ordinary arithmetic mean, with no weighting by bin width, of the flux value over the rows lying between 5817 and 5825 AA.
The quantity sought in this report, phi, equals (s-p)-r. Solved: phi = -14.1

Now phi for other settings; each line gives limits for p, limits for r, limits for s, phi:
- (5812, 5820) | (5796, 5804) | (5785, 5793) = -13.6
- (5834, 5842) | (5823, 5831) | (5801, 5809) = -12.7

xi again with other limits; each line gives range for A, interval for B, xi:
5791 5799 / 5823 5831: 0.0014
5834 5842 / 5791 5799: 0.0019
